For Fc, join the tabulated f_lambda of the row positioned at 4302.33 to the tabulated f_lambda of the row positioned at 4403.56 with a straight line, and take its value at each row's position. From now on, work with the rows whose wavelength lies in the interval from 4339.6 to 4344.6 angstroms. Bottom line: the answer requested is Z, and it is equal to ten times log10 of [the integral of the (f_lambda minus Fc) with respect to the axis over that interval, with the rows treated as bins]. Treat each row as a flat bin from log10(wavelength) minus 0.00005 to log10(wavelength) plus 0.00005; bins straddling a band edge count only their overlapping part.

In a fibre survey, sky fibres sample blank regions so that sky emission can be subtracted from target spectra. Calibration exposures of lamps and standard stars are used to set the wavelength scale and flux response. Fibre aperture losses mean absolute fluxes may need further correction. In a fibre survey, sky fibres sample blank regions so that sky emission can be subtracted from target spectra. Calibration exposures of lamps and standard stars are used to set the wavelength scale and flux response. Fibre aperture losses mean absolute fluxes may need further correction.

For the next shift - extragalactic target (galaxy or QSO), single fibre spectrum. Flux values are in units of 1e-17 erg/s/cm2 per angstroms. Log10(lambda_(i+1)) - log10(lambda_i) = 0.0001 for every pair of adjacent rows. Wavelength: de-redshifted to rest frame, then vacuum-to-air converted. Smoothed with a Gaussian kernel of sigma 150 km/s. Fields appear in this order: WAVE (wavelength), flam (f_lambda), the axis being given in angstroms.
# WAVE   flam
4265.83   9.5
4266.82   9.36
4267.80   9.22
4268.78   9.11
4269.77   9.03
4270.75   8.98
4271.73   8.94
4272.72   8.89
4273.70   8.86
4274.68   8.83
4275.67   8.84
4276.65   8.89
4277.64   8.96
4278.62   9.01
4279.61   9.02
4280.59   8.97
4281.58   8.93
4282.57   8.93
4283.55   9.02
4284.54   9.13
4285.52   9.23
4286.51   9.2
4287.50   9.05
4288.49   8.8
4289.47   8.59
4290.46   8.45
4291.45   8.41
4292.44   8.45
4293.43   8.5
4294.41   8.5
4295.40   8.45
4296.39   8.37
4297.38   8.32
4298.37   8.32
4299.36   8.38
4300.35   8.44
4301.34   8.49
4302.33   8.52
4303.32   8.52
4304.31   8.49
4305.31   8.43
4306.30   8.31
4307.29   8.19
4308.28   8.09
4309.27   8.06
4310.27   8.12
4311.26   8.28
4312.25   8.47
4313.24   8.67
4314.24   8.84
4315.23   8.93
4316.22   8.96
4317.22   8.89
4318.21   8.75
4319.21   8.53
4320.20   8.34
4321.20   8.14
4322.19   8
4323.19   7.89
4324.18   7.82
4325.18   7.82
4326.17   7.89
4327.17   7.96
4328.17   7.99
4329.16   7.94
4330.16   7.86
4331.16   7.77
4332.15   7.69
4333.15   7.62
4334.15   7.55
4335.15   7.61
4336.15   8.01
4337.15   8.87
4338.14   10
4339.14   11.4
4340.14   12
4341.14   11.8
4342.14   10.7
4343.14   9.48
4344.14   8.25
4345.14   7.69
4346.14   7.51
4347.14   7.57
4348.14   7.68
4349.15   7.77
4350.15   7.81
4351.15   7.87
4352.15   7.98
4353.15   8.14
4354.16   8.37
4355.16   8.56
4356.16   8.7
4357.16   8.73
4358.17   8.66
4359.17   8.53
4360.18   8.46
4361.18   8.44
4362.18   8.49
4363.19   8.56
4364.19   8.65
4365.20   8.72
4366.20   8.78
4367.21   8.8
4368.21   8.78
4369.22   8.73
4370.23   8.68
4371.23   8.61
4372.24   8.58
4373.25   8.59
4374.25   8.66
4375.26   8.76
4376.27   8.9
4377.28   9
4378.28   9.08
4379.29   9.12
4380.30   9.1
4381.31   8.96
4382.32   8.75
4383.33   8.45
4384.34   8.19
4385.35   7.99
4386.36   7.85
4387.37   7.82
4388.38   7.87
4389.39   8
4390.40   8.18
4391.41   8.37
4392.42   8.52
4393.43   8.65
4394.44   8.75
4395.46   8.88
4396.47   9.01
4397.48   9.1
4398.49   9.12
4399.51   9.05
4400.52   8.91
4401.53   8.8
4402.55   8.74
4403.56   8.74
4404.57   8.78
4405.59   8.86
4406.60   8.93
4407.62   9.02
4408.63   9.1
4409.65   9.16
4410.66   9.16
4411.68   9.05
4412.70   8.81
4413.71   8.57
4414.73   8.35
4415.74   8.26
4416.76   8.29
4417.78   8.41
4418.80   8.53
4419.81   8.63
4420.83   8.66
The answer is 9.7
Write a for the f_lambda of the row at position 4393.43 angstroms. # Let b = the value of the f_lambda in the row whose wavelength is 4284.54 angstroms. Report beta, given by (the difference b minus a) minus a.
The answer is -8.2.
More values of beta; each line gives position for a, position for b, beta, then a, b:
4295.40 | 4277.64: -7.9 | 8.45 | 8.96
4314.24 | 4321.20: -9.5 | 8.84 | 8.14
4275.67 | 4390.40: -9.5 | 8.84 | 8.18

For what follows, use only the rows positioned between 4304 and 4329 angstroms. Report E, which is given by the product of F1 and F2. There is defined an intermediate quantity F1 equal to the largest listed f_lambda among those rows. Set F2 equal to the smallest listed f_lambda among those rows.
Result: 70.1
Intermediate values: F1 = 8.96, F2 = 7.82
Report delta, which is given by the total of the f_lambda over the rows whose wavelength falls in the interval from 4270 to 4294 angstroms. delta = 213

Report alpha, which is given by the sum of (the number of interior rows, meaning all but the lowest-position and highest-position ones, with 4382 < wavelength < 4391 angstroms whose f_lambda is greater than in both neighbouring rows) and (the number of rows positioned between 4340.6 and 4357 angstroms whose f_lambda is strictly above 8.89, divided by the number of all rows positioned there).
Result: 0.2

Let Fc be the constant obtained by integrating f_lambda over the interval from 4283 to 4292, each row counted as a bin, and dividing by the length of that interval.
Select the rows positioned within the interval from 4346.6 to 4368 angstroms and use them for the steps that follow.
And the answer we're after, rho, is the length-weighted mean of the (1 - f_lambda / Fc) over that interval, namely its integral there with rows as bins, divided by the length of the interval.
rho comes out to 0.059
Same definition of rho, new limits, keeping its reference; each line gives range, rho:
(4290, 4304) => 0.049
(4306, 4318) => 0.043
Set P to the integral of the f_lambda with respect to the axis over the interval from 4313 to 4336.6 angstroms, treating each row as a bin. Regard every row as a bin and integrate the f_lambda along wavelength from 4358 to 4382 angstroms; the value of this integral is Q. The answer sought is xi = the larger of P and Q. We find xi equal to 210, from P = 192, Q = 210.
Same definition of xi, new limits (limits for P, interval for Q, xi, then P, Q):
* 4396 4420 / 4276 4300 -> 211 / 211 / 210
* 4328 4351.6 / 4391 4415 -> 213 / 203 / 213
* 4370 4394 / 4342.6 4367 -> 205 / 205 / 203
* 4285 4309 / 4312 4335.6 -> 204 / 204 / 193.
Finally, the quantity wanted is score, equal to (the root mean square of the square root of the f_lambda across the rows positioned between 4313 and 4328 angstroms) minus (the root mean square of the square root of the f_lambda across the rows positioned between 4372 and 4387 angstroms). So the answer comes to -0.05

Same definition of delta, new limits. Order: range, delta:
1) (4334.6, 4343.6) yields 90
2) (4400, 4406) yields 53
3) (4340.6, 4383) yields 363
